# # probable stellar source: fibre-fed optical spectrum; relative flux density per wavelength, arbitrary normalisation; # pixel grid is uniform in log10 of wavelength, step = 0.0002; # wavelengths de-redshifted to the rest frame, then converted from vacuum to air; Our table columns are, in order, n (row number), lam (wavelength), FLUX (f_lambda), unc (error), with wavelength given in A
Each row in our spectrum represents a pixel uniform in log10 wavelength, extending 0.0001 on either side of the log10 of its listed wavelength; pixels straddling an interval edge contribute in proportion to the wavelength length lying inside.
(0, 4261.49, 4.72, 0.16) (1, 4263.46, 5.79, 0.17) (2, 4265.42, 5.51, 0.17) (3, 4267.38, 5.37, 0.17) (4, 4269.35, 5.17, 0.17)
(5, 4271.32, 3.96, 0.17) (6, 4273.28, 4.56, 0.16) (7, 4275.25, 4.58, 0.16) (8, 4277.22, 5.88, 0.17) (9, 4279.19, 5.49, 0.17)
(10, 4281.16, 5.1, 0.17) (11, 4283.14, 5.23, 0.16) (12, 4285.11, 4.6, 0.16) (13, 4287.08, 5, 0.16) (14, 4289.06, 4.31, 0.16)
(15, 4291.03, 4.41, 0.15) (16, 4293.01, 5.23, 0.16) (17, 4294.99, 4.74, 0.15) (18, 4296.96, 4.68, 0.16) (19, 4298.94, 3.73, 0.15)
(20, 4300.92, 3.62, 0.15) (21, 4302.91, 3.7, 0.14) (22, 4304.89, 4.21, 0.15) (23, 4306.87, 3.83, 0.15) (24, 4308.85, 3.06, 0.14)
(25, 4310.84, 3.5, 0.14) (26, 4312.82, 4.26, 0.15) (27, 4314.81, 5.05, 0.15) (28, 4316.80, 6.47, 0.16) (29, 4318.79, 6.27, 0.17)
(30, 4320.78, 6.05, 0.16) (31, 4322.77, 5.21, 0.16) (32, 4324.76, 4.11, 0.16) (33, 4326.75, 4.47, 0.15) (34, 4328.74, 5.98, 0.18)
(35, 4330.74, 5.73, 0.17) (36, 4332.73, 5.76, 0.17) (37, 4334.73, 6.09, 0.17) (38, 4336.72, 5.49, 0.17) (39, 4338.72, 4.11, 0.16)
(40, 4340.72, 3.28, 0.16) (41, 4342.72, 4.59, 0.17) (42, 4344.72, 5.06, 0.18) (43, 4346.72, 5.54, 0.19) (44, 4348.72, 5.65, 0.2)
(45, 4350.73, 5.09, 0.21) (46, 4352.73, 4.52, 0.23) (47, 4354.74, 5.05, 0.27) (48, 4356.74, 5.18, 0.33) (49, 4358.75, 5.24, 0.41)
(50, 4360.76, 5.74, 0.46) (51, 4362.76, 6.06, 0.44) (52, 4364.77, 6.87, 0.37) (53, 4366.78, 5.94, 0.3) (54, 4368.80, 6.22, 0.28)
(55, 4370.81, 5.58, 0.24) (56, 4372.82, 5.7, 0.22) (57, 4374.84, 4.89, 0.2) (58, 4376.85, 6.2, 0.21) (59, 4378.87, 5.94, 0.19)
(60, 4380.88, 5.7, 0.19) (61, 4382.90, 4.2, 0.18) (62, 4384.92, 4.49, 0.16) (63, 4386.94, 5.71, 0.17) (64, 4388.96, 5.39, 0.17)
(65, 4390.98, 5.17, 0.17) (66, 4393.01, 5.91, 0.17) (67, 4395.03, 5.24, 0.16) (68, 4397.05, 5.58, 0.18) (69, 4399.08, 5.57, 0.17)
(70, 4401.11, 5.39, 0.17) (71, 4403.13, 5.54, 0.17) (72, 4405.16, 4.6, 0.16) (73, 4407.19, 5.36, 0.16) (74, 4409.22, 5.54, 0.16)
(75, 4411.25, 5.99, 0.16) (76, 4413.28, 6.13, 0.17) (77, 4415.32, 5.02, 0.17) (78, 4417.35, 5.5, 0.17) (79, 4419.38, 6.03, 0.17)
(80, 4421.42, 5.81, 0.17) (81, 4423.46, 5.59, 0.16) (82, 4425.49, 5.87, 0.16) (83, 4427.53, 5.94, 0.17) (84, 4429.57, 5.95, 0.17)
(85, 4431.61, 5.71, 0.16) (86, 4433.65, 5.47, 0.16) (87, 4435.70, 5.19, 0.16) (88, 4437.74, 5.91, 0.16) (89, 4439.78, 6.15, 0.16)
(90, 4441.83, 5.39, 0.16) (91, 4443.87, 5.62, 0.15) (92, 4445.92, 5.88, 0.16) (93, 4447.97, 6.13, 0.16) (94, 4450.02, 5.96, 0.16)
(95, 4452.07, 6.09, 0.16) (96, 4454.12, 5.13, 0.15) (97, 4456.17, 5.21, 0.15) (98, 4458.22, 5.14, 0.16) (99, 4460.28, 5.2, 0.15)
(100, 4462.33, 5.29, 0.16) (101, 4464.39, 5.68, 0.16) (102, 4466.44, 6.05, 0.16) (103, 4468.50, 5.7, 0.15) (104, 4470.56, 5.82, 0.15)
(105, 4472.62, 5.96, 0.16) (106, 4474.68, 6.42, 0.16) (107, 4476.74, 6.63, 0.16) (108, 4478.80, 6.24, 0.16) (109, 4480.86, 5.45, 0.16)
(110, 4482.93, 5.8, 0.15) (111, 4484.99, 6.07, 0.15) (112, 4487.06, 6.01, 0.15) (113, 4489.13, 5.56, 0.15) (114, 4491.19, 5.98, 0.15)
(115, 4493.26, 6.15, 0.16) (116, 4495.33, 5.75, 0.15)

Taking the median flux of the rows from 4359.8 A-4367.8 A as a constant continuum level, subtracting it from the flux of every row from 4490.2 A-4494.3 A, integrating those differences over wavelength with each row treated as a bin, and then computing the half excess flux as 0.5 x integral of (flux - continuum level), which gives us 0.1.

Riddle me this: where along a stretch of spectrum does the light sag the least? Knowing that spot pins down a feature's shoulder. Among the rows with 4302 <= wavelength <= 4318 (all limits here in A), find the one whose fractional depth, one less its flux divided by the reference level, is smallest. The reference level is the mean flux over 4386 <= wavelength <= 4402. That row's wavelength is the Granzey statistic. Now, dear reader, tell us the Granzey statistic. 4316.80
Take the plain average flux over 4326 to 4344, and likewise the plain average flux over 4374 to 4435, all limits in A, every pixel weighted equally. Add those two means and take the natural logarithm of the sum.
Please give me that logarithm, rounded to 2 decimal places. 2.36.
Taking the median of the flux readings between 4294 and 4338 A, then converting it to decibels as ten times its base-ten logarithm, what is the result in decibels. 6.7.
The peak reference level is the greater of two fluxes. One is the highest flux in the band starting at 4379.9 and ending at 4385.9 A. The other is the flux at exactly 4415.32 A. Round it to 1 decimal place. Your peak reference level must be 5.7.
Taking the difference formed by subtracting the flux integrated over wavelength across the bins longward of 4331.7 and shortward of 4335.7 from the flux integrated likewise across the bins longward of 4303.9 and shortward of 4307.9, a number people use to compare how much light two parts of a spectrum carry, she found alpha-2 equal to -8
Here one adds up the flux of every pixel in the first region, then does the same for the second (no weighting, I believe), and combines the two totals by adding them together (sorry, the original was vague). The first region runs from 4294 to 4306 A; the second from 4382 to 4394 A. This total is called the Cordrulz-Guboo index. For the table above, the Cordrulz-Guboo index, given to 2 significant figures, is 56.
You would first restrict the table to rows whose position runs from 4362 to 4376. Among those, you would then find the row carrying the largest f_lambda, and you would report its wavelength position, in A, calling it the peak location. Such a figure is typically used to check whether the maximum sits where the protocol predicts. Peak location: 4364.77 A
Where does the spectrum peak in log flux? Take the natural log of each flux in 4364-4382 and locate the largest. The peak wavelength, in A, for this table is 4364.77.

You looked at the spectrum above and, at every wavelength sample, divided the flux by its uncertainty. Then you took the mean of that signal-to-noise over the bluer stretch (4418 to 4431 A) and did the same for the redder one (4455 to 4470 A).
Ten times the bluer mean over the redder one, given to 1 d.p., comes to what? 10.0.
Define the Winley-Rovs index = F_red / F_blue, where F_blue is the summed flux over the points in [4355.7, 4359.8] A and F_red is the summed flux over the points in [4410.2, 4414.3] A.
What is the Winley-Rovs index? 1.2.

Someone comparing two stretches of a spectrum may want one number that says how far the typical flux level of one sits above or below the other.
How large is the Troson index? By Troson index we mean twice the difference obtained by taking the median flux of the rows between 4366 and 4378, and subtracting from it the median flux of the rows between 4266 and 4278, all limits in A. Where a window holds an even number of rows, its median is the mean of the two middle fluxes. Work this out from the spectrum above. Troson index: 1.9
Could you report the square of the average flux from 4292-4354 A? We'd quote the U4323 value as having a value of 23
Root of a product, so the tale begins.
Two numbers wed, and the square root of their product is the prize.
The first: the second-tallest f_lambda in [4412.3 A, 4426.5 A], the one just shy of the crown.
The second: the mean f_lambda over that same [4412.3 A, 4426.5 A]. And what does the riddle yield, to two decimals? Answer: 5.87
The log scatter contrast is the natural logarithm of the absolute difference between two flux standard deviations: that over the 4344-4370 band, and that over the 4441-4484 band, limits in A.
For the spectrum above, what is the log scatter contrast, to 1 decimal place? -1.7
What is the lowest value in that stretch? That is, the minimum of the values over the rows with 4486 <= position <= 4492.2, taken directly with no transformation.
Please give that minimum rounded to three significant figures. 5.56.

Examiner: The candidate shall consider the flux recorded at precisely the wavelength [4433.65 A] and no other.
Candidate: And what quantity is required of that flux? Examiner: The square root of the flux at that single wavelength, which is 2.34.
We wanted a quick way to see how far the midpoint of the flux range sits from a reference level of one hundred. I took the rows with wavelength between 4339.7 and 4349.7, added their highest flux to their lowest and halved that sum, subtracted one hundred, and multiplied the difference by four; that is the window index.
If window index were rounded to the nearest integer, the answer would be -382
